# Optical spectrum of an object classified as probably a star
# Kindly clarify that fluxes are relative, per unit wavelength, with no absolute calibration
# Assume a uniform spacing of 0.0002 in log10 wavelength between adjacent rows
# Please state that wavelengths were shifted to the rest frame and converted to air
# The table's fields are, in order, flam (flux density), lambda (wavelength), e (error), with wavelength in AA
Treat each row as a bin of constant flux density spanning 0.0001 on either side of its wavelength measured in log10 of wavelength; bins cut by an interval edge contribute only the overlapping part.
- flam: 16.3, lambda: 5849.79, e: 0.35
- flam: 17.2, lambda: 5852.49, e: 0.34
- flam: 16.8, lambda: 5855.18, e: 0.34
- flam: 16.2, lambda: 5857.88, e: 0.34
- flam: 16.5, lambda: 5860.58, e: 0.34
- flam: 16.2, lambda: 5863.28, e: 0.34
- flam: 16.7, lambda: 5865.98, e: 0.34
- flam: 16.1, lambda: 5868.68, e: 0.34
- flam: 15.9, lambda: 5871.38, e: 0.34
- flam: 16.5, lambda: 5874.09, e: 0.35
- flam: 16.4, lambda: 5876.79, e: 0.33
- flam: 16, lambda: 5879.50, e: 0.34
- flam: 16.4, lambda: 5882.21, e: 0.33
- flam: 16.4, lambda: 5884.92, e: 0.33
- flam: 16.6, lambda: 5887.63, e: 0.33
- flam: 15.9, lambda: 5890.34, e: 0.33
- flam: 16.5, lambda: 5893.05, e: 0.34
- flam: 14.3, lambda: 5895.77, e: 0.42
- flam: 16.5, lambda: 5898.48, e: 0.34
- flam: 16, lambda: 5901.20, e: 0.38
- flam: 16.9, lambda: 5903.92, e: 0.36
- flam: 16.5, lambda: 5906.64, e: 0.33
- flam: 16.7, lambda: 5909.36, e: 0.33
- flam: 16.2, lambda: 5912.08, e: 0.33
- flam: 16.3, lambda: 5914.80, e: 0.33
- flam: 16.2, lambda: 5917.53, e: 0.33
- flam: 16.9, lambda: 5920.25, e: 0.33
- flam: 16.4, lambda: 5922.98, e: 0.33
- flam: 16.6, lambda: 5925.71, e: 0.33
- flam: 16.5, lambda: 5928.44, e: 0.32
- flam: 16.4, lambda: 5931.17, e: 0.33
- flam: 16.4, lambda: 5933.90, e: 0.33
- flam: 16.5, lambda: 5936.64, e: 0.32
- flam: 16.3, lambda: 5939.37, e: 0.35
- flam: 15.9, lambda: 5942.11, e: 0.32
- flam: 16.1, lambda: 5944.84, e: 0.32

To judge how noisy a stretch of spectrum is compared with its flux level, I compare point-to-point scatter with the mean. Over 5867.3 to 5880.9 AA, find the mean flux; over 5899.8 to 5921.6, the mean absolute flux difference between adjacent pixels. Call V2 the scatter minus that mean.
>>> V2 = -15.8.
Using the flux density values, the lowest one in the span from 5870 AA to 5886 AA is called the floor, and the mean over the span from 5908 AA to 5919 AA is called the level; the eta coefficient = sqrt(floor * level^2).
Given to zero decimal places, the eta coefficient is 65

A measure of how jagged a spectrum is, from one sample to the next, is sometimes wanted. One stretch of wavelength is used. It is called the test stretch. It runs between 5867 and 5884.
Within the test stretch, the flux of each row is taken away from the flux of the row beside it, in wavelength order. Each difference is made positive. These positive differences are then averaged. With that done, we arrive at 0.34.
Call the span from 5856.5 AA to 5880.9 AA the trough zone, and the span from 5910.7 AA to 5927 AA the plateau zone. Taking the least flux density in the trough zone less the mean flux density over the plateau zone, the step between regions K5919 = -0.53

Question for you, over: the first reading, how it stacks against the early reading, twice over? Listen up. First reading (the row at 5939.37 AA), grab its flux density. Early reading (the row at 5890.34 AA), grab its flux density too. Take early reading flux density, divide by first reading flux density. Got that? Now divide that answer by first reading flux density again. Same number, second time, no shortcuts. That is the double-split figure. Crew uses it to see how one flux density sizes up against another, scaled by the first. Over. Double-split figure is 0.0598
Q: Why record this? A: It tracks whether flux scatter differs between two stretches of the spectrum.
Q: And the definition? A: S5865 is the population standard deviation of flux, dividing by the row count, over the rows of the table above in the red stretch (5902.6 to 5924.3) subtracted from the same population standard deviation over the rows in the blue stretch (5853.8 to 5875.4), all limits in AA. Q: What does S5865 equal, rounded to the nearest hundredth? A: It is 0.02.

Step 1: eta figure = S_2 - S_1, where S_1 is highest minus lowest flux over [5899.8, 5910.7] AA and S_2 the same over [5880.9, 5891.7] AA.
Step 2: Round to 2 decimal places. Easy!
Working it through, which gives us -0.20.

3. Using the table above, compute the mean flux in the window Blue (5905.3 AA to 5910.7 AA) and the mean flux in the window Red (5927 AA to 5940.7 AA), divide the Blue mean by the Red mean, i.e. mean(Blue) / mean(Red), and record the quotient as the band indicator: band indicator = 1.01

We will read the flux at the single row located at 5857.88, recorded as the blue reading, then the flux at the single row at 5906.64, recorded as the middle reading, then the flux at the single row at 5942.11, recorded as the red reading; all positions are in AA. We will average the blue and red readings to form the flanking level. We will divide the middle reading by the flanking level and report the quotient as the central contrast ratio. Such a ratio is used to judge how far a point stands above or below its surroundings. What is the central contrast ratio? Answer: 1.028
